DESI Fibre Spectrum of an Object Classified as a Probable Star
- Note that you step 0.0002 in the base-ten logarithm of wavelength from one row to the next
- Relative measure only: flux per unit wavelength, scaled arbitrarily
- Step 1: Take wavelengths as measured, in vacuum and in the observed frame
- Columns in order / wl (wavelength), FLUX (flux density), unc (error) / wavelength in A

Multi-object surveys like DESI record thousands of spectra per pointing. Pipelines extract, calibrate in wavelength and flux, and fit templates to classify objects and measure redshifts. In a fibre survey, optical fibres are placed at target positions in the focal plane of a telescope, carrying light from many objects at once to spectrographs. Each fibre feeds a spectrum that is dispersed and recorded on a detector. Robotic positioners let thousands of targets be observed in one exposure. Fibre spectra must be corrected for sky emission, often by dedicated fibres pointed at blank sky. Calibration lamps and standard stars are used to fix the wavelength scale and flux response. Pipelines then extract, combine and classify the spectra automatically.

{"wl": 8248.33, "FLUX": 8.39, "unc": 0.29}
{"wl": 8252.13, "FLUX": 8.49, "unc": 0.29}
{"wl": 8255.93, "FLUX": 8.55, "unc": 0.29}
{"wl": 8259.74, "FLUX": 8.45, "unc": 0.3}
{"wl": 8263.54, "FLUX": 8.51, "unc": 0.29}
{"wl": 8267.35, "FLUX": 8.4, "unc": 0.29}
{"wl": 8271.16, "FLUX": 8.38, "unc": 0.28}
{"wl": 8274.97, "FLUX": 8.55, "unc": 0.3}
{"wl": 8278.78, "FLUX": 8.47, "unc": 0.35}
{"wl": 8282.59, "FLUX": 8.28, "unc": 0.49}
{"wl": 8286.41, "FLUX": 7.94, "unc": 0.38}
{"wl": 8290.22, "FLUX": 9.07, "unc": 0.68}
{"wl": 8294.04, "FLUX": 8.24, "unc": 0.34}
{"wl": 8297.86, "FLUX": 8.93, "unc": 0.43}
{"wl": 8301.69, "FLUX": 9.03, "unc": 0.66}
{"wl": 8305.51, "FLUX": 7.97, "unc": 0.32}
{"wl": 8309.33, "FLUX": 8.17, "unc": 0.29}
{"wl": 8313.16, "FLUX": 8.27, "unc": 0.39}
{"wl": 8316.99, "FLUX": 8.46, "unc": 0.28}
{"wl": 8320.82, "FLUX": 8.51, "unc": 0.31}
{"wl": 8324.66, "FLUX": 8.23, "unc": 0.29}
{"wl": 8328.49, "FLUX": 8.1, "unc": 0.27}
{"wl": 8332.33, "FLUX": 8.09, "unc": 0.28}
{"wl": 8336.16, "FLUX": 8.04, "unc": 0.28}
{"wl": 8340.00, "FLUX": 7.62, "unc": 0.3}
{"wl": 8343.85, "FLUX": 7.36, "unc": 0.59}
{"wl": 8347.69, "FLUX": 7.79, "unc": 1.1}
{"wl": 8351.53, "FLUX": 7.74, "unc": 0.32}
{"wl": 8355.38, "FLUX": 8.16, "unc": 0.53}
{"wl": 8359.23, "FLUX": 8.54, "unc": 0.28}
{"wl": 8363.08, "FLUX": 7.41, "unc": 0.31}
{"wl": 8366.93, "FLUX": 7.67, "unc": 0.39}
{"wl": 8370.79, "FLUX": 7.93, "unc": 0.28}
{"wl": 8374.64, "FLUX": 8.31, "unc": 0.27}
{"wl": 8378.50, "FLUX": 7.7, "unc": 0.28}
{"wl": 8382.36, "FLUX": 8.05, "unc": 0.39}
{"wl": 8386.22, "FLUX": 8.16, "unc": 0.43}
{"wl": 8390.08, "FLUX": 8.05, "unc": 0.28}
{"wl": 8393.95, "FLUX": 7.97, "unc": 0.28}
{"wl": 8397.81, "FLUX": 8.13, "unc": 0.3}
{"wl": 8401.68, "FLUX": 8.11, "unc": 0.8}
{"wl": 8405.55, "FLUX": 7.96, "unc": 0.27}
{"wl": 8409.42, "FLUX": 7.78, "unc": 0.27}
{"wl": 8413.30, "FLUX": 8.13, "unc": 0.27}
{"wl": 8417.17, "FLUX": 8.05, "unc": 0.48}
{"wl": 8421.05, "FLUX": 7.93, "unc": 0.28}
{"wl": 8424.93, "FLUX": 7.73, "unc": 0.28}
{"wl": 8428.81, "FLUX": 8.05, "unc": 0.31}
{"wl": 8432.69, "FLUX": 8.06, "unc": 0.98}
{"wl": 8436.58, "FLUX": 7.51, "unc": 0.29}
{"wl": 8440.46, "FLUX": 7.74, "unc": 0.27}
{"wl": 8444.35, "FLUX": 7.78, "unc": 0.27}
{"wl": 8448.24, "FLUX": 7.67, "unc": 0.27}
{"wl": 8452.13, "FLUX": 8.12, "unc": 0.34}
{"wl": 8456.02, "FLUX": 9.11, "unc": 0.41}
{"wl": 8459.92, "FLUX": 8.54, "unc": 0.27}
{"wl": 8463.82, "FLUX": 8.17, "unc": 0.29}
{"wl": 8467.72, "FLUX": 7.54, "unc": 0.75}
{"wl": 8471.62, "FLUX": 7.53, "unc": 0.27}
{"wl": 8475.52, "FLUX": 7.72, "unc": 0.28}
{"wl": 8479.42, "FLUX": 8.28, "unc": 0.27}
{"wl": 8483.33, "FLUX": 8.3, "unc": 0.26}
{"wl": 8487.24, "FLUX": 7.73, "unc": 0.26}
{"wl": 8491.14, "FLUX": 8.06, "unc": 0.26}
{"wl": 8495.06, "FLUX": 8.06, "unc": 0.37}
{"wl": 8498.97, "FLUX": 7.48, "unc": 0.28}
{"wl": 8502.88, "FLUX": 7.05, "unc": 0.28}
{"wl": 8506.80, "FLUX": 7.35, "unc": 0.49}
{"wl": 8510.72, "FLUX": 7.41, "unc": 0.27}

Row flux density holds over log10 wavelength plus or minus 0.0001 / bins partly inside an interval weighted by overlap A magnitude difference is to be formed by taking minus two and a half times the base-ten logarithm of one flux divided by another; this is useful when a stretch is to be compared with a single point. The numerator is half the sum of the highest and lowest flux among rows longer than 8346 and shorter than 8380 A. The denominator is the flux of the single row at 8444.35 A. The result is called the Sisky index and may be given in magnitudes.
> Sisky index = -0.03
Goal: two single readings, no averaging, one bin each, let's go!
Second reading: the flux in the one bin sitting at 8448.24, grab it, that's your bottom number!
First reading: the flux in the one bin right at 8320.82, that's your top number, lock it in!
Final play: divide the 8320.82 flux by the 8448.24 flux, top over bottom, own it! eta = 1.11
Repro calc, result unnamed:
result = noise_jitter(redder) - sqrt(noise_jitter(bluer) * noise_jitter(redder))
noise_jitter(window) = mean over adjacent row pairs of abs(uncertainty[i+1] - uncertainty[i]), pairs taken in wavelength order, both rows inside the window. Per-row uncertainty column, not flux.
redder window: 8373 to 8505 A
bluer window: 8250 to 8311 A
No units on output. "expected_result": 0.015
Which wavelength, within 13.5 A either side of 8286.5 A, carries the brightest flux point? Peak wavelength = 8290.22 A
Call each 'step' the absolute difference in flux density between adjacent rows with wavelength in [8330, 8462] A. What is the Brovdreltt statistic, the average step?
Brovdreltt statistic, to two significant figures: 0.30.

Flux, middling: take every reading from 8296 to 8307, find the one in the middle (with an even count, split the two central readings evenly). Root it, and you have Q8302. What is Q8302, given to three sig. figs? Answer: 2.99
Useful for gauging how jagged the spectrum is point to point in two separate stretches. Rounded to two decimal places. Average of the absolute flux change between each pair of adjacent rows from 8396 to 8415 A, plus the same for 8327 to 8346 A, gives 0.36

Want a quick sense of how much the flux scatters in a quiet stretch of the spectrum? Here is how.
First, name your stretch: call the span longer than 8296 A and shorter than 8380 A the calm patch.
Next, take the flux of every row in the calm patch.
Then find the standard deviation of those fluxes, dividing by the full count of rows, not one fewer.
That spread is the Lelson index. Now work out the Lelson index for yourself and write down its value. 0.43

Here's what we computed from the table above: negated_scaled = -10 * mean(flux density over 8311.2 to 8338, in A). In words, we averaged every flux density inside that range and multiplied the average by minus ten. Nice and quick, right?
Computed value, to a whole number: -82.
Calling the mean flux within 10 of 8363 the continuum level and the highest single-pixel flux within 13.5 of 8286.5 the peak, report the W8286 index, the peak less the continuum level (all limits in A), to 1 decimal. 1.1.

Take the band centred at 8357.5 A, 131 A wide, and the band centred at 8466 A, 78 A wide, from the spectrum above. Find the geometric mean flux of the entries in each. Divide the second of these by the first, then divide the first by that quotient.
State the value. 8.23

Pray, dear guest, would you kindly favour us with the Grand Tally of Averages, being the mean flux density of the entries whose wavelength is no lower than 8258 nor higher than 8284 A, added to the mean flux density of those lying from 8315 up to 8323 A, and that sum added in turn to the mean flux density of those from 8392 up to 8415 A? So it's 24.9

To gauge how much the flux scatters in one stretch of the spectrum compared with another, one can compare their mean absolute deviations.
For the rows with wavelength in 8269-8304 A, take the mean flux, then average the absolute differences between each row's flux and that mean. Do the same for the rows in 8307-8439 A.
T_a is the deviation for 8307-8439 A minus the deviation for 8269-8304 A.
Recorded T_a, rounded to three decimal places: -0.089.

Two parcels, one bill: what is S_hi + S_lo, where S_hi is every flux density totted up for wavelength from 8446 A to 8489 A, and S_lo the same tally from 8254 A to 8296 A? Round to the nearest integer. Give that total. 182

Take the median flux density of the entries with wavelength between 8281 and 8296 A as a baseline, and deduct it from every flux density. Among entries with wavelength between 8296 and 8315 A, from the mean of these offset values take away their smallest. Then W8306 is 0.50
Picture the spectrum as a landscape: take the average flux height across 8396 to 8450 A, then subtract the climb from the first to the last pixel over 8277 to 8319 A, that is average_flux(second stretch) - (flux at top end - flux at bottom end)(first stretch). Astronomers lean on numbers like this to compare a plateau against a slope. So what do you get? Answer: 7.9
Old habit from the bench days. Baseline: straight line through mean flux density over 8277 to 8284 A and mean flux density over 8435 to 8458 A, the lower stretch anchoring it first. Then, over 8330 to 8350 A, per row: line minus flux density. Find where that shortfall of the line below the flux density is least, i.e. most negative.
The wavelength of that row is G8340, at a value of 8332.33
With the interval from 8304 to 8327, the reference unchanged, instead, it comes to 8320.82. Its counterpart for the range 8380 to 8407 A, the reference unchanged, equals 8386.22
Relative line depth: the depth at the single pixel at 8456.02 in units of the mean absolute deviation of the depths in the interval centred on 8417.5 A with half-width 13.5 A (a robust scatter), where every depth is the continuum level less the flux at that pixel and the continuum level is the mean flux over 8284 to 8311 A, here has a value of -5.5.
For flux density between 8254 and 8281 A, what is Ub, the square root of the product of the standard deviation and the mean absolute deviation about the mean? 0.06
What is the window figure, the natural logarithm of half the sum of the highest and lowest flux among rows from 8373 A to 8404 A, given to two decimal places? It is 2.08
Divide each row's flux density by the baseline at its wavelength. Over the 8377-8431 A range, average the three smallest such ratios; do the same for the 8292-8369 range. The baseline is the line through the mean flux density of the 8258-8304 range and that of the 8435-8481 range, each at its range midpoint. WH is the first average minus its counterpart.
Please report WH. 0.05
